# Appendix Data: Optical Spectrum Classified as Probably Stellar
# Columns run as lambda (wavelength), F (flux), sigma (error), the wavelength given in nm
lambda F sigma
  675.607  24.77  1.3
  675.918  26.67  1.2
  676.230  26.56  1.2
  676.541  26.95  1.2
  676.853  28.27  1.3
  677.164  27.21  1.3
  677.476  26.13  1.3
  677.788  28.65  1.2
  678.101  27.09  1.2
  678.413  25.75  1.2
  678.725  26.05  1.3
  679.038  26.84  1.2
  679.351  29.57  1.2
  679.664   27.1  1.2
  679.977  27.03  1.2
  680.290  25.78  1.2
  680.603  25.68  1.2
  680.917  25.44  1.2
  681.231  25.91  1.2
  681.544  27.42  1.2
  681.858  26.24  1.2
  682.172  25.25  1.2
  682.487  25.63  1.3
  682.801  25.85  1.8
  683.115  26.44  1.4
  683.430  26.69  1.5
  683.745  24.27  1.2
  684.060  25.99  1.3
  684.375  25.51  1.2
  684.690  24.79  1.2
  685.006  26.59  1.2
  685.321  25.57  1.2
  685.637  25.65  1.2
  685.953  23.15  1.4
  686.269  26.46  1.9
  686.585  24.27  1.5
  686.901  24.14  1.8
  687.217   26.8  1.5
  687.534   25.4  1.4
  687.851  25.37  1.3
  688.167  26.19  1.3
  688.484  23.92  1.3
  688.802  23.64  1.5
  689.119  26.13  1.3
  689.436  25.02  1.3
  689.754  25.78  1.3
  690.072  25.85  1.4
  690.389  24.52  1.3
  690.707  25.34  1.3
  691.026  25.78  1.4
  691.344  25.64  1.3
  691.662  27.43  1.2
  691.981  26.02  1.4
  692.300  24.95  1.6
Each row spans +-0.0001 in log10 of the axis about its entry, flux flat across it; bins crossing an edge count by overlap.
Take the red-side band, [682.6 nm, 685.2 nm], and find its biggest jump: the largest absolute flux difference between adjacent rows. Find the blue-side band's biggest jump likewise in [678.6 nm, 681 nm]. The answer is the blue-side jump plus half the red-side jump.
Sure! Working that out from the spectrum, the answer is 3.94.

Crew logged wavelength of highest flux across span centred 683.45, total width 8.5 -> 679.351 nm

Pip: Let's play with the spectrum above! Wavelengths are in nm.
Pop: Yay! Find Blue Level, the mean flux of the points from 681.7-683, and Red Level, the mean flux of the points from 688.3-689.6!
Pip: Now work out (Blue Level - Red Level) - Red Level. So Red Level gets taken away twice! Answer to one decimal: -23.6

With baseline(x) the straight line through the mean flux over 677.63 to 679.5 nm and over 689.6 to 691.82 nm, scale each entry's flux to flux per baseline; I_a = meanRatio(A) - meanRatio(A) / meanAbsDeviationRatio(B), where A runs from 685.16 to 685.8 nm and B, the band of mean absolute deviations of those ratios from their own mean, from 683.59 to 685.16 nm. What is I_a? -34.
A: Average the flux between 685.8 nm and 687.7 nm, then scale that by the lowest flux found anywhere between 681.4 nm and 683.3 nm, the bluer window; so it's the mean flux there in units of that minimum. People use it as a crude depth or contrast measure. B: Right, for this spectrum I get 0.99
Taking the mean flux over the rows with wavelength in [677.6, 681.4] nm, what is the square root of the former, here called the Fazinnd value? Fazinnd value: 5.17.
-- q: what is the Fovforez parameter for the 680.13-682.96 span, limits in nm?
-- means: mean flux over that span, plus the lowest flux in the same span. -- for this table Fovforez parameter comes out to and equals 51.2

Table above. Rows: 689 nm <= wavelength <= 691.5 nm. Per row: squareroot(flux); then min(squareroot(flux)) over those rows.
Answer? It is 4.95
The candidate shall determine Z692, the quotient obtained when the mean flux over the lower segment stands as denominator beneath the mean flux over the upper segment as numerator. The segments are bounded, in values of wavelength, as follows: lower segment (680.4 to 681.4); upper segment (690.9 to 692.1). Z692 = 1.02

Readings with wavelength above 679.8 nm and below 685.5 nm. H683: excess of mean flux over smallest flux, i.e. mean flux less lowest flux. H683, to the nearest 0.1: 1.6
